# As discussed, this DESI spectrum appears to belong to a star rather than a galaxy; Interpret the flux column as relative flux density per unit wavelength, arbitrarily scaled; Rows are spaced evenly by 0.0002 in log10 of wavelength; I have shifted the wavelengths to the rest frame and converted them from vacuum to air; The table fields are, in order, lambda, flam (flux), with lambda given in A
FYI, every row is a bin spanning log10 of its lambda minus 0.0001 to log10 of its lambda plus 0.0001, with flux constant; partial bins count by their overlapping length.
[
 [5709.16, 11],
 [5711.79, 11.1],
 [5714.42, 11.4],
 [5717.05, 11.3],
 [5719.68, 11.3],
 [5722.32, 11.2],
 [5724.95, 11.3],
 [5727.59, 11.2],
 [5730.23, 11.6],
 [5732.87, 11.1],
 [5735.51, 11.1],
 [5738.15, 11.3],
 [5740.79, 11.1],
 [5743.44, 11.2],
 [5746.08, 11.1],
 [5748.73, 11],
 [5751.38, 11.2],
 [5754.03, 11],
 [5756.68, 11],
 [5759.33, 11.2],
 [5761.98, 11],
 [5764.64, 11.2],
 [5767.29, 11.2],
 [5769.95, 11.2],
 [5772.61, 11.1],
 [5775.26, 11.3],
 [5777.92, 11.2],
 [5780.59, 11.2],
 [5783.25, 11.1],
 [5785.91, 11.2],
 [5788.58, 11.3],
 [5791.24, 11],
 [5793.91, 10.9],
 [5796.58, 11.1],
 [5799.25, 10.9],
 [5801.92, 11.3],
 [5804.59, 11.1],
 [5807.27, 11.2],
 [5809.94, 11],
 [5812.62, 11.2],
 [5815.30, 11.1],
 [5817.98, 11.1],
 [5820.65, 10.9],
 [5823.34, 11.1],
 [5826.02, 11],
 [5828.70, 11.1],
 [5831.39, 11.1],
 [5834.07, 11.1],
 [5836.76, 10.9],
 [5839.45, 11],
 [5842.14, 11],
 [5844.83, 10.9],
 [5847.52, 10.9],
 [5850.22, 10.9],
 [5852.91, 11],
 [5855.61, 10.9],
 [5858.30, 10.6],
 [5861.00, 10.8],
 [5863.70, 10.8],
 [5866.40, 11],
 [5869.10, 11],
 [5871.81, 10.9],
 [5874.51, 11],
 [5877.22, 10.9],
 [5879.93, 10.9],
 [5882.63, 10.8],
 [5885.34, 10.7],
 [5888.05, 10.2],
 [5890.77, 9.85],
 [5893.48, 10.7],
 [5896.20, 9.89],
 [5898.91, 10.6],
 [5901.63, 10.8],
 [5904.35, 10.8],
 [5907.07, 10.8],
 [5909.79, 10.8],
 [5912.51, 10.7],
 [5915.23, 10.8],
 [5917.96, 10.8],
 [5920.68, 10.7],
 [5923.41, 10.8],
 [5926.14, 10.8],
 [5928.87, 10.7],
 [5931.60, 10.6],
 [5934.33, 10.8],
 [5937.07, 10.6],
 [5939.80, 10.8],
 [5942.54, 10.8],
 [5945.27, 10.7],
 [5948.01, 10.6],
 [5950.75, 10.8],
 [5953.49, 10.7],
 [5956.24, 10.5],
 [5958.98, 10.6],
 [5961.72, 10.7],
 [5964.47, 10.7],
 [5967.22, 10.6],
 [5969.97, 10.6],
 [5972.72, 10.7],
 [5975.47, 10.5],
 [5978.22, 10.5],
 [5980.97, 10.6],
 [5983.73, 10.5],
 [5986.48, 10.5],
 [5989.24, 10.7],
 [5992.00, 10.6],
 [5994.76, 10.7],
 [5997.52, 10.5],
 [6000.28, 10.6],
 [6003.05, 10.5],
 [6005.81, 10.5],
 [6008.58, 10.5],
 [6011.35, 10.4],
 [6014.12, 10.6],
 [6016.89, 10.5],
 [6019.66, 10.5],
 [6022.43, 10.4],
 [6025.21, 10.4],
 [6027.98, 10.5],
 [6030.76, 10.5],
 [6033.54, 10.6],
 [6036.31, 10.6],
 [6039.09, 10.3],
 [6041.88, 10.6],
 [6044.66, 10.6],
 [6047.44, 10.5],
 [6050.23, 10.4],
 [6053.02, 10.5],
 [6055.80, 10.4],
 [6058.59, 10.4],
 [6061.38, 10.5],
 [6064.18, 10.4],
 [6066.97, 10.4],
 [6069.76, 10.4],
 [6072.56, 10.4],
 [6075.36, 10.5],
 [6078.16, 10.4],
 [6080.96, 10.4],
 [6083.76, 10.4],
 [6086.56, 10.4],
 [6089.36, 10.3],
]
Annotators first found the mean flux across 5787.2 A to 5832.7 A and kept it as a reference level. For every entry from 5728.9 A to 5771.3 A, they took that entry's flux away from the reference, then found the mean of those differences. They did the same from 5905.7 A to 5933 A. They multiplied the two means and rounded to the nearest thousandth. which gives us -0.025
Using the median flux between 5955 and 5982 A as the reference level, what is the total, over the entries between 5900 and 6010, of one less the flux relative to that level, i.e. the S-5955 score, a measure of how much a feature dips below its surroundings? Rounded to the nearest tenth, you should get -0.2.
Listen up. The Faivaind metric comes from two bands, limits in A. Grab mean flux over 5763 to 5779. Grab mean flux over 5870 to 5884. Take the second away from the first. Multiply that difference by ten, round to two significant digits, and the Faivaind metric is 3.0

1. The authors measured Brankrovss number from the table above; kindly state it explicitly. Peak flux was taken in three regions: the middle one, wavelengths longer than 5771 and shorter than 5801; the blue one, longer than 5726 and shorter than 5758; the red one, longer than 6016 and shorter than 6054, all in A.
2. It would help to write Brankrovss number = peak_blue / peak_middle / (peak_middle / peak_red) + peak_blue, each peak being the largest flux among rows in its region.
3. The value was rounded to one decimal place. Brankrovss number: 12.6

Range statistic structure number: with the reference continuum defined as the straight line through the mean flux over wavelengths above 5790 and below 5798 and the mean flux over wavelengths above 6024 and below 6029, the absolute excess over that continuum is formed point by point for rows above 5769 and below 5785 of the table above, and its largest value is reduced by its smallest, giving 0.21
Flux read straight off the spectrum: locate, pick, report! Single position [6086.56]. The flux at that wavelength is 10.4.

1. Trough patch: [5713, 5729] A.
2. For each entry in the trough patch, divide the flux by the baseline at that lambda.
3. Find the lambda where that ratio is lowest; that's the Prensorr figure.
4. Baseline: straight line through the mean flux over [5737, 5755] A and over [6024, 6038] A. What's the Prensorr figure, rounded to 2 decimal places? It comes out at 5722.32 A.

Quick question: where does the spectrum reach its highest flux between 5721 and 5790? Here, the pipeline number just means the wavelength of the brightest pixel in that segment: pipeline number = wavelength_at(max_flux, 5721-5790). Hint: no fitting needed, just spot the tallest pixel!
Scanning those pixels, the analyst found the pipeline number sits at 5730.23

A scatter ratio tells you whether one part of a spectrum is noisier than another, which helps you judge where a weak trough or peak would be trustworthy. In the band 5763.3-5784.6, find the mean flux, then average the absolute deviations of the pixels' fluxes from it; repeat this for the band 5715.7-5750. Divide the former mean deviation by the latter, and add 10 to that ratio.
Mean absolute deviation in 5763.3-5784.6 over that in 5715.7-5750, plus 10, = 10.4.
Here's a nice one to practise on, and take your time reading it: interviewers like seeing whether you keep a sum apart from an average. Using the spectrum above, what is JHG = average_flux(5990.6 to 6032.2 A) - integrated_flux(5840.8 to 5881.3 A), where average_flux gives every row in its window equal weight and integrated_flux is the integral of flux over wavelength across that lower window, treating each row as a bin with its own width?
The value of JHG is -431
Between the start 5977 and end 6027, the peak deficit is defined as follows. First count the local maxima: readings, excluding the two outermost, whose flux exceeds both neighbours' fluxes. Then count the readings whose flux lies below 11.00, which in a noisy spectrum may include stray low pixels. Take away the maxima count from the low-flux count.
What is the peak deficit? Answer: 13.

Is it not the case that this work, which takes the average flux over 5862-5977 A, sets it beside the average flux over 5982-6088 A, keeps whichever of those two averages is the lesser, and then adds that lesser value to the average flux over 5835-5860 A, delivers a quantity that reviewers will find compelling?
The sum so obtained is 21.4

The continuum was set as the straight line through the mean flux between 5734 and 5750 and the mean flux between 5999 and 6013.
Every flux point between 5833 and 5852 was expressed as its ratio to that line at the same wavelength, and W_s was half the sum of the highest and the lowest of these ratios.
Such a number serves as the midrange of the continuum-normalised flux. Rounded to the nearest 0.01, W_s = 1.01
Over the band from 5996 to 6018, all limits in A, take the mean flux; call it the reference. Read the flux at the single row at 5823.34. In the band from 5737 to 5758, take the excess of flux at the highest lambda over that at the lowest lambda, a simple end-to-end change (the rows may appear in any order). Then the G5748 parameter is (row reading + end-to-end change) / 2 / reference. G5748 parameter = 0.514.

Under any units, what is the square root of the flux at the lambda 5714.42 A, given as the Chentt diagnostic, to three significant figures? 3.38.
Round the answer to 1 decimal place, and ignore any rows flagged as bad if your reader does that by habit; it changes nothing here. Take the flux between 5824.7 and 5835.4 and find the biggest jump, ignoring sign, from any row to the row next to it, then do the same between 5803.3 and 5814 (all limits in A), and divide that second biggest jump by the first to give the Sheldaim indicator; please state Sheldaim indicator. 2.0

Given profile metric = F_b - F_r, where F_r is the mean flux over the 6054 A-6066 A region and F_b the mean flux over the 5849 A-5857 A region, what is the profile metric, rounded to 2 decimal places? 0.51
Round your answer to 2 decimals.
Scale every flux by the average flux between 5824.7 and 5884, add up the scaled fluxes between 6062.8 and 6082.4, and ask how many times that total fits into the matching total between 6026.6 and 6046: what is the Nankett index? 1.01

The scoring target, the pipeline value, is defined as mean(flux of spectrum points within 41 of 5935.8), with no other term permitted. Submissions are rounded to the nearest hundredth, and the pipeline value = 10.68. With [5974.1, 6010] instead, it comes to 10.55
